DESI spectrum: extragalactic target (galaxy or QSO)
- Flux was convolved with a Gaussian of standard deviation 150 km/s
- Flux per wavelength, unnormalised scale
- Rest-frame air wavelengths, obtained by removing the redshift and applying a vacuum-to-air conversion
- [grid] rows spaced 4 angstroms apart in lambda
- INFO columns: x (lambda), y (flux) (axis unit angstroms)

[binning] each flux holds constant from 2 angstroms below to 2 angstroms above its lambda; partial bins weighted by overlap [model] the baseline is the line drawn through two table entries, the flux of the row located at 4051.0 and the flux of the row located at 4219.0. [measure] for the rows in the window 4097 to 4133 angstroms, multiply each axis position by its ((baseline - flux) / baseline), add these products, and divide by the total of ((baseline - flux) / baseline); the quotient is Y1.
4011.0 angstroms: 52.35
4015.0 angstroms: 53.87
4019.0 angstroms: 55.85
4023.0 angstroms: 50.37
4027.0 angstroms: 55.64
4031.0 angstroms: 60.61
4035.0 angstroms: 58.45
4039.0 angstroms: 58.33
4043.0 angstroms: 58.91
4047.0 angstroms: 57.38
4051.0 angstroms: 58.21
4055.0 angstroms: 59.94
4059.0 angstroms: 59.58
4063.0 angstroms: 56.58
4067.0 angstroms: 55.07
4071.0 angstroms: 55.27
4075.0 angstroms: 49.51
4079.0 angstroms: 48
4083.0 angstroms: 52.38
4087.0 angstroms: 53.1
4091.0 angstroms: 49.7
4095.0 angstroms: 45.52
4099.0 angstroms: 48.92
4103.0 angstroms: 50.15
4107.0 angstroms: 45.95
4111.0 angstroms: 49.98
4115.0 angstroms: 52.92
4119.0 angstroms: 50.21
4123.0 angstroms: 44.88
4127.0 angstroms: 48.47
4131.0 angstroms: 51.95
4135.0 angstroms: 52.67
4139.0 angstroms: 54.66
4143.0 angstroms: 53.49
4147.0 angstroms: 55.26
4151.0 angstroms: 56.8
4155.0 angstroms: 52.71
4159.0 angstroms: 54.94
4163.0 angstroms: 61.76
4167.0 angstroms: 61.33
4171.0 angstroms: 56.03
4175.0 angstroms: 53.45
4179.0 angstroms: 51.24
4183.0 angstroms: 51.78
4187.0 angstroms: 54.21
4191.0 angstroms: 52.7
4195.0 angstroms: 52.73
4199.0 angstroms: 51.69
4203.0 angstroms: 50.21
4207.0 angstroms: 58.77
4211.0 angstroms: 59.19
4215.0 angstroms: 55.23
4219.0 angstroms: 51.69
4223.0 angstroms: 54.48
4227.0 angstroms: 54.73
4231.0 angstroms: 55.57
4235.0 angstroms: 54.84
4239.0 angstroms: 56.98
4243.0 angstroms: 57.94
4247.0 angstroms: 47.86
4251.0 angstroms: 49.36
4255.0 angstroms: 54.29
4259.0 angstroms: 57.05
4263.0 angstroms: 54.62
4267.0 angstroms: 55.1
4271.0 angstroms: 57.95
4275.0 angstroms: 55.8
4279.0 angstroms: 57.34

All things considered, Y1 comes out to 4114.1 angstroms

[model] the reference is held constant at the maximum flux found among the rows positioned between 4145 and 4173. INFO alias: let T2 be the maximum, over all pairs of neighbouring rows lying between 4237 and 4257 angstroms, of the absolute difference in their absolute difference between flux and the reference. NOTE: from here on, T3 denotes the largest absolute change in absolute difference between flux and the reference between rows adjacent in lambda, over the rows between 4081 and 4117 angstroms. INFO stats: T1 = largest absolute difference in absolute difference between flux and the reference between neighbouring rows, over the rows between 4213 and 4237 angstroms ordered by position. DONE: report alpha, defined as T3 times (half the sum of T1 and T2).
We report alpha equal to 29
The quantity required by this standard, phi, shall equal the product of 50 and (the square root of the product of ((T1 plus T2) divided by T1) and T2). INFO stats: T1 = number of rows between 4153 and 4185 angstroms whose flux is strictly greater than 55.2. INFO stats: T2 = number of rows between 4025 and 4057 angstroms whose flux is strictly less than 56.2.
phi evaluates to 58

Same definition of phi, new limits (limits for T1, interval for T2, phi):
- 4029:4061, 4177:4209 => 181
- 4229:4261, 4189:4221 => 194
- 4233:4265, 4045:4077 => 122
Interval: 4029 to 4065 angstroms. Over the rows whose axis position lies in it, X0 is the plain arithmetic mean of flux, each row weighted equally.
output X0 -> 58.7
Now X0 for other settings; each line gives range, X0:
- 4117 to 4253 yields 53.8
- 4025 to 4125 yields 53.4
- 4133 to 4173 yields 56.0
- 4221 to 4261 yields 54.3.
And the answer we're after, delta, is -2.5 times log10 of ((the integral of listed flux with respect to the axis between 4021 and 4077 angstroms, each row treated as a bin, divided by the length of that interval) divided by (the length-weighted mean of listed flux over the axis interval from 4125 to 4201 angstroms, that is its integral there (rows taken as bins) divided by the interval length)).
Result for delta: -0.05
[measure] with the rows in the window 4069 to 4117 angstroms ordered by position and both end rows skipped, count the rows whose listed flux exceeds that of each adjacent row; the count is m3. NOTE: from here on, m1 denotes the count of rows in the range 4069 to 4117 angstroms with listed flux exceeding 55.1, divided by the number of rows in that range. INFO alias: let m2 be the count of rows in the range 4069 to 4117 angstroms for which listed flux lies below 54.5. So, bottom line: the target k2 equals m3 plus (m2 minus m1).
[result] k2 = 12.9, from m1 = 0.1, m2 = 11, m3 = 2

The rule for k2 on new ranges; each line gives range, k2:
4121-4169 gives 8.7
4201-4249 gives 6.5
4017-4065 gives 3.1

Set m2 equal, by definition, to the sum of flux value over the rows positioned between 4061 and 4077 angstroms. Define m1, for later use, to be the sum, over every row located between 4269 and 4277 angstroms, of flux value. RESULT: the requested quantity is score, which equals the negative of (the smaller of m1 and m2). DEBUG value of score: -114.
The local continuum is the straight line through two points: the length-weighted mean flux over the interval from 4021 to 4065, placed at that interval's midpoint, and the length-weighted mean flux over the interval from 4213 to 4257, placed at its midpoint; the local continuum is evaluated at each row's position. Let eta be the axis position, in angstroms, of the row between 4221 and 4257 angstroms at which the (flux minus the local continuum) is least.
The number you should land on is 4247.0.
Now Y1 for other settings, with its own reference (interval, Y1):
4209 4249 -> 4227.5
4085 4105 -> 4095.6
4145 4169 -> 4162.8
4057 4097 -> 4084.2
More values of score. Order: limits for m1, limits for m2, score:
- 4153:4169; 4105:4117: -149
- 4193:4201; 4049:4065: -104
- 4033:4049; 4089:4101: -144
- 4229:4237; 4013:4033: -110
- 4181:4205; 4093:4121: -313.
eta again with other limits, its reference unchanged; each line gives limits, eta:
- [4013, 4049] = 4023.0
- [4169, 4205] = 4203.0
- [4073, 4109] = 4095.0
